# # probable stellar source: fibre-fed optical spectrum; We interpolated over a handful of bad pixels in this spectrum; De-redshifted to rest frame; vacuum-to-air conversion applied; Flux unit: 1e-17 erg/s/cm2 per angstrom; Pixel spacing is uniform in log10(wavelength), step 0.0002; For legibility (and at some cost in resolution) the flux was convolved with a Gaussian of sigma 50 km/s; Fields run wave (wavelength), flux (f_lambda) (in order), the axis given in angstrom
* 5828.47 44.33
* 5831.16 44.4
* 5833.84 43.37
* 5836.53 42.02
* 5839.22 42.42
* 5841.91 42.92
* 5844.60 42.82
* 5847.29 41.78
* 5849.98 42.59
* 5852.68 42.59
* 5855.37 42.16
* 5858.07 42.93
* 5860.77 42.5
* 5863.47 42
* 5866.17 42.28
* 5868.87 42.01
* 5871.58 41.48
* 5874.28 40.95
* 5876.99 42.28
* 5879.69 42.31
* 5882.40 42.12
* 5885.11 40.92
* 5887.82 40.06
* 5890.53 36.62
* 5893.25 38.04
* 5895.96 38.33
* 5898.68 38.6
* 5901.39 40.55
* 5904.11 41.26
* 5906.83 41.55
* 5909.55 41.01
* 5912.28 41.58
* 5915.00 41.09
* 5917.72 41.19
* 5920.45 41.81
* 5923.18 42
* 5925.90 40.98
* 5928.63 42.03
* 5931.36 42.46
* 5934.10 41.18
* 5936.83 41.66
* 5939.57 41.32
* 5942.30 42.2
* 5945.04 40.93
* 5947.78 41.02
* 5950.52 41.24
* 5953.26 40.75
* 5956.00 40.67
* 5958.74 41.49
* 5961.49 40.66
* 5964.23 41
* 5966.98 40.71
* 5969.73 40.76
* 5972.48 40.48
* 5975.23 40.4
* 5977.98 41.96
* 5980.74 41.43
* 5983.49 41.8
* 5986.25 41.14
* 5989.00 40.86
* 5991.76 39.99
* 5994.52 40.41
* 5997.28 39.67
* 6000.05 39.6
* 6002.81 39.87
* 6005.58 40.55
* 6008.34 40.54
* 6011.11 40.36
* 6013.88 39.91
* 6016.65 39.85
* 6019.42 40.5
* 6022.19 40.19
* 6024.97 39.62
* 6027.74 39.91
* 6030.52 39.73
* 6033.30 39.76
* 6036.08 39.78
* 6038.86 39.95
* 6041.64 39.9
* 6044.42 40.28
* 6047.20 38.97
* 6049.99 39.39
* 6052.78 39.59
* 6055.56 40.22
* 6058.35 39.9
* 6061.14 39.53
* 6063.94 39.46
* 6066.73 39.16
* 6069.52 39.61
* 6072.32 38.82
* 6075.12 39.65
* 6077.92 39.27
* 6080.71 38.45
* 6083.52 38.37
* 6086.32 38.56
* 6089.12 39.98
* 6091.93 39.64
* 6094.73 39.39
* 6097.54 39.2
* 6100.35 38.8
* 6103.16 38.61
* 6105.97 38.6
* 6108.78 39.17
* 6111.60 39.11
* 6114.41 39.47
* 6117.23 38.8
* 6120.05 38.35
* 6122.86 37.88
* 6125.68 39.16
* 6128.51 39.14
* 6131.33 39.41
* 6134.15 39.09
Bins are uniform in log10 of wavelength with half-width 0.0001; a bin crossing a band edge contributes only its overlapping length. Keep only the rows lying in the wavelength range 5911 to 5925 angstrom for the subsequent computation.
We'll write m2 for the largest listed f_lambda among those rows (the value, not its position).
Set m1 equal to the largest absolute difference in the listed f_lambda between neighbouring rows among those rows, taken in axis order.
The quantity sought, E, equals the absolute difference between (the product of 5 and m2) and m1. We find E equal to 209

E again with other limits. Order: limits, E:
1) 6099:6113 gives 195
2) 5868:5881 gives 210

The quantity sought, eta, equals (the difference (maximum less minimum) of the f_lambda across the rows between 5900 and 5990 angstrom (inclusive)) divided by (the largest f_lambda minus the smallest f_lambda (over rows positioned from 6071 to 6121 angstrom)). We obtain 1.3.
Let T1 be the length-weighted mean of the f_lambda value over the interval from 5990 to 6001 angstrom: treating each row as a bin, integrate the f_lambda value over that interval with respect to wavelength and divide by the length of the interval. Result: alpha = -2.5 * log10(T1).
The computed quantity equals -4.00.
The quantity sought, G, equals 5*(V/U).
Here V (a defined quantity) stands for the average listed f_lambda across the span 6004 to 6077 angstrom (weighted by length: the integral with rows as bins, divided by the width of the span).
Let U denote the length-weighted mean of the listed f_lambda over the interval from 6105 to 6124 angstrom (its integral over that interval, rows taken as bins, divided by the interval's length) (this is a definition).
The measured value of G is 5.13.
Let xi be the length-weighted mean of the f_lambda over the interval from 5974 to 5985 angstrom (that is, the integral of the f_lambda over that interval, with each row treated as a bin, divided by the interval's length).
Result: 41.4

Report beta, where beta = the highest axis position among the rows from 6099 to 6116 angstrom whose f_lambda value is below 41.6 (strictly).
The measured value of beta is 6114.41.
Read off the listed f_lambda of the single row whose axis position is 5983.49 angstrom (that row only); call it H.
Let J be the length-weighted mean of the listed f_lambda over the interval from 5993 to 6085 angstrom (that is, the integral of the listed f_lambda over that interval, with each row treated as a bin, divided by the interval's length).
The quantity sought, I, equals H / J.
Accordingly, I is 1.05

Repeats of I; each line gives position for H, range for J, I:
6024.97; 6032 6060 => 1.00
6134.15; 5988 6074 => 0.98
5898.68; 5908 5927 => 0.93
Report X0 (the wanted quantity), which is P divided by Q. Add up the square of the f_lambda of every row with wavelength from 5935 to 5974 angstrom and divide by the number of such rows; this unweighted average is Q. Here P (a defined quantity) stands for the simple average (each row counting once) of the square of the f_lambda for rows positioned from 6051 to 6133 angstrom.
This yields 0.91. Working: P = 1533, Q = 1686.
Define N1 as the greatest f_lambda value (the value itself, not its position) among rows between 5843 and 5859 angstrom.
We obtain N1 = 42.93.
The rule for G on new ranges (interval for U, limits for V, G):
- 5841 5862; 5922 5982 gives 4.85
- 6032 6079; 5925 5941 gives 5.25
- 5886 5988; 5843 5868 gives 5.19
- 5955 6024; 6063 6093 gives 4.83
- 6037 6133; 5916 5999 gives 5.24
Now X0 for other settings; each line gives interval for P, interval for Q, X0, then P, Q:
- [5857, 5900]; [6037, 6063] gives 1.06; 1671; 1580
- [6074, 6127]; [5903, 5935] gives 0.88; 1519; 1723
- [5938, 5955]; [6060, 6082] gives 1.10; 1701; 1540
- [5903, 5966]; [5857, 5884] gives 0.97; 1710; 1771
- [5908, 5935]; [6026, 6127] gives 1.12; 1725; 1544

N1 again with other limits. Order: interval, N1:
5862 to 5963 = 42.46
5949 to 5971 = 41.49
